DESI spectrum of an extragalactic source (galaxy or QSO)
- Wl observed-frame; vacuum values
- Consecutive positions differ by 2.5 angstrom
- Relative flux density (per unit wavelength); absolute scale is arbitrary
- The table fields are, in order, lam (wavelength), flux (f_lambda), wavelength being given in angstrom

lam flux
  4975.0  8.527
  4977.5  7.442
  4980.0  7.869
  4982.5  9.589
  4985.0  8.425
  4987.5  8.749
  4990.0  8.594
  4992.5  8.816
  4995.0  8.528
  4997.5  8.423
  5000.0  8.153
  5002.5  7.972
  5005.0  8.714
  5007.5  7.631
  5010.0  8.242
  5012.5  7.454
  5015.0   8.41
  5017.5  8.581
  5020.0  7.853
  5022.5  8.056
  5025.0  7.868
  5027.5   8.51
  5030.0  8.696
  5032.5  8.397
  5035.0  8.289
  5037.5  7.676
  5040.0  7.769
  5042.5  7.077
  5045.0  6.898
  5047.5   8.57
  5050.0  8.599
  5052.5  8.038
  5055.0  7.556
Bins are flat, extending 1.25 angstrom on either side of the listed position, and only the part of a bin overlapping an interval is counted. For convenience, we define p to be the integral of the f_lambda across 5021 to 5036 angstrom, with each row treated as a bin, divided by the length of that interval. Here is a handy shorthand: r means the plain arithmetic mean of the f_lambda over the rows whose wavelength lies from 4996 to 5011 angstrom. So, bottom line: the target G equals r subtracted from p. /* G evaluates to 0.1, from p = 8.3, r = 8.19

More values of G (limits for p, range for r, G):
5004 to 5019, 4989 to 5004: -0.3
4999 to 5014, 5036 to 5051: 0.3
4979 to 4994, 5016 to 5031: 0.4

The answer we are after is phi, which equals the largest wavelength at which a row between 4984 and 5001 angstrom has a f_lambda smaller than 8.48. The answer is 5000.0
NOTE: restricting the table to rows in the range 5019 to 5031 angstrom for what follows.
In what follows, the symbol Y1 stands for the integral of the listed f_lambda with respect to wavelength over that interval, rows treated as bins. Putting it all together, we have 98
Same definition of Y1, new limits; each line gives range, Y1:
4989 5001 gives 102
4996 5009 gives 106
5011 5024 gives 105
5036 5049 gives 99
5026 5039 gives 108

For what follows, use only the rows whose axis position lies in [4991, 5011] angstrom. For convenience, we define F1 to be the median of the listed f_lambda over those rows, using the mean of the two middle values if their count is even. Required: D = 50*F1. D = 417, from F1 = 8.3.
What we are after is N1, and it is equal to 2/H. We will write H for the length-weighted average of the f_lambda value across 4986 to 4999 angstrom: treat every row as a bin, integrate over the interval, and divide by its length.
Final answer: 0.232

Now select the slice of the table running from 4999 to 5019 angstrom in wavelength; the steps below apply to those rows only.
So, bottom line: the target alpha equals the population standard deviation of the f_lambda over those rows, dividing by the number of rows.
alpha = 0.41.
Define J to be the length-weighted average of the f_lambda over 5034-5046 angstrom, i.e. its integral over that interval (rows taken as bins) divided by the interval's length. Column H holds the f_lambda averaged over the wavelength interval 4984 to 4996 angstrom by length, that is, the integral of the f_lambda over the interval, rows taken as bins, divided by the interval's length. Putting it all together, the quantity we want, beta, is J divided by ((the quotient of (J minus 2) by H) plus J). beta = 0.922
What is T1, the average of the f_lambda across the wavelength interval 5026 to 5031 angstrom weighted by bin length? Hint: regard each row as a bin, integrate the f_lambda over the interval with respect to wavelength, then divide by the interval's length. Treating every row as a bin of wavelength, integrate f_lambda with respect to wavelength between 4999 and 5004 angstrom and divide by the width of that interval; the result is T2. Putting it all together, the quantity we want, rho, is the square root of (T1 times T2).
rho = 8.32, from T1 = 8.56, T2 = 8.1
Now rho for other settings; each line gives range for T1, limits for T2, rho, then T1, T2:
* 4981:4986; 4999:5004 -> 8.52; 8.98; 8.1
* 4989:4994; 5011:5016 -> 8.30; 8.70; 7.9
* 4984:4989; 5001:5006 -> 8.45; 8.60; 8.3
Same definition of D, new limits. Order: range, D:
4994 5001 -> 421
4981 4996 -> 434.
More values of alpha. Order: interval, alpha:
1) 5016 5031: 0.35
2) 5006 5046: 0.51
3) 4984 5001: 0.21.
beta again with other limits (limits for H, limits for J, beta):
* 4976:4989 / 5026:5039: 0.917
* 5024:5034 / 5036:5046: 0.920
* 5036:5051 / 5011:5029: 0.911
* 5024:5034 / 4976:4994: 0.916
